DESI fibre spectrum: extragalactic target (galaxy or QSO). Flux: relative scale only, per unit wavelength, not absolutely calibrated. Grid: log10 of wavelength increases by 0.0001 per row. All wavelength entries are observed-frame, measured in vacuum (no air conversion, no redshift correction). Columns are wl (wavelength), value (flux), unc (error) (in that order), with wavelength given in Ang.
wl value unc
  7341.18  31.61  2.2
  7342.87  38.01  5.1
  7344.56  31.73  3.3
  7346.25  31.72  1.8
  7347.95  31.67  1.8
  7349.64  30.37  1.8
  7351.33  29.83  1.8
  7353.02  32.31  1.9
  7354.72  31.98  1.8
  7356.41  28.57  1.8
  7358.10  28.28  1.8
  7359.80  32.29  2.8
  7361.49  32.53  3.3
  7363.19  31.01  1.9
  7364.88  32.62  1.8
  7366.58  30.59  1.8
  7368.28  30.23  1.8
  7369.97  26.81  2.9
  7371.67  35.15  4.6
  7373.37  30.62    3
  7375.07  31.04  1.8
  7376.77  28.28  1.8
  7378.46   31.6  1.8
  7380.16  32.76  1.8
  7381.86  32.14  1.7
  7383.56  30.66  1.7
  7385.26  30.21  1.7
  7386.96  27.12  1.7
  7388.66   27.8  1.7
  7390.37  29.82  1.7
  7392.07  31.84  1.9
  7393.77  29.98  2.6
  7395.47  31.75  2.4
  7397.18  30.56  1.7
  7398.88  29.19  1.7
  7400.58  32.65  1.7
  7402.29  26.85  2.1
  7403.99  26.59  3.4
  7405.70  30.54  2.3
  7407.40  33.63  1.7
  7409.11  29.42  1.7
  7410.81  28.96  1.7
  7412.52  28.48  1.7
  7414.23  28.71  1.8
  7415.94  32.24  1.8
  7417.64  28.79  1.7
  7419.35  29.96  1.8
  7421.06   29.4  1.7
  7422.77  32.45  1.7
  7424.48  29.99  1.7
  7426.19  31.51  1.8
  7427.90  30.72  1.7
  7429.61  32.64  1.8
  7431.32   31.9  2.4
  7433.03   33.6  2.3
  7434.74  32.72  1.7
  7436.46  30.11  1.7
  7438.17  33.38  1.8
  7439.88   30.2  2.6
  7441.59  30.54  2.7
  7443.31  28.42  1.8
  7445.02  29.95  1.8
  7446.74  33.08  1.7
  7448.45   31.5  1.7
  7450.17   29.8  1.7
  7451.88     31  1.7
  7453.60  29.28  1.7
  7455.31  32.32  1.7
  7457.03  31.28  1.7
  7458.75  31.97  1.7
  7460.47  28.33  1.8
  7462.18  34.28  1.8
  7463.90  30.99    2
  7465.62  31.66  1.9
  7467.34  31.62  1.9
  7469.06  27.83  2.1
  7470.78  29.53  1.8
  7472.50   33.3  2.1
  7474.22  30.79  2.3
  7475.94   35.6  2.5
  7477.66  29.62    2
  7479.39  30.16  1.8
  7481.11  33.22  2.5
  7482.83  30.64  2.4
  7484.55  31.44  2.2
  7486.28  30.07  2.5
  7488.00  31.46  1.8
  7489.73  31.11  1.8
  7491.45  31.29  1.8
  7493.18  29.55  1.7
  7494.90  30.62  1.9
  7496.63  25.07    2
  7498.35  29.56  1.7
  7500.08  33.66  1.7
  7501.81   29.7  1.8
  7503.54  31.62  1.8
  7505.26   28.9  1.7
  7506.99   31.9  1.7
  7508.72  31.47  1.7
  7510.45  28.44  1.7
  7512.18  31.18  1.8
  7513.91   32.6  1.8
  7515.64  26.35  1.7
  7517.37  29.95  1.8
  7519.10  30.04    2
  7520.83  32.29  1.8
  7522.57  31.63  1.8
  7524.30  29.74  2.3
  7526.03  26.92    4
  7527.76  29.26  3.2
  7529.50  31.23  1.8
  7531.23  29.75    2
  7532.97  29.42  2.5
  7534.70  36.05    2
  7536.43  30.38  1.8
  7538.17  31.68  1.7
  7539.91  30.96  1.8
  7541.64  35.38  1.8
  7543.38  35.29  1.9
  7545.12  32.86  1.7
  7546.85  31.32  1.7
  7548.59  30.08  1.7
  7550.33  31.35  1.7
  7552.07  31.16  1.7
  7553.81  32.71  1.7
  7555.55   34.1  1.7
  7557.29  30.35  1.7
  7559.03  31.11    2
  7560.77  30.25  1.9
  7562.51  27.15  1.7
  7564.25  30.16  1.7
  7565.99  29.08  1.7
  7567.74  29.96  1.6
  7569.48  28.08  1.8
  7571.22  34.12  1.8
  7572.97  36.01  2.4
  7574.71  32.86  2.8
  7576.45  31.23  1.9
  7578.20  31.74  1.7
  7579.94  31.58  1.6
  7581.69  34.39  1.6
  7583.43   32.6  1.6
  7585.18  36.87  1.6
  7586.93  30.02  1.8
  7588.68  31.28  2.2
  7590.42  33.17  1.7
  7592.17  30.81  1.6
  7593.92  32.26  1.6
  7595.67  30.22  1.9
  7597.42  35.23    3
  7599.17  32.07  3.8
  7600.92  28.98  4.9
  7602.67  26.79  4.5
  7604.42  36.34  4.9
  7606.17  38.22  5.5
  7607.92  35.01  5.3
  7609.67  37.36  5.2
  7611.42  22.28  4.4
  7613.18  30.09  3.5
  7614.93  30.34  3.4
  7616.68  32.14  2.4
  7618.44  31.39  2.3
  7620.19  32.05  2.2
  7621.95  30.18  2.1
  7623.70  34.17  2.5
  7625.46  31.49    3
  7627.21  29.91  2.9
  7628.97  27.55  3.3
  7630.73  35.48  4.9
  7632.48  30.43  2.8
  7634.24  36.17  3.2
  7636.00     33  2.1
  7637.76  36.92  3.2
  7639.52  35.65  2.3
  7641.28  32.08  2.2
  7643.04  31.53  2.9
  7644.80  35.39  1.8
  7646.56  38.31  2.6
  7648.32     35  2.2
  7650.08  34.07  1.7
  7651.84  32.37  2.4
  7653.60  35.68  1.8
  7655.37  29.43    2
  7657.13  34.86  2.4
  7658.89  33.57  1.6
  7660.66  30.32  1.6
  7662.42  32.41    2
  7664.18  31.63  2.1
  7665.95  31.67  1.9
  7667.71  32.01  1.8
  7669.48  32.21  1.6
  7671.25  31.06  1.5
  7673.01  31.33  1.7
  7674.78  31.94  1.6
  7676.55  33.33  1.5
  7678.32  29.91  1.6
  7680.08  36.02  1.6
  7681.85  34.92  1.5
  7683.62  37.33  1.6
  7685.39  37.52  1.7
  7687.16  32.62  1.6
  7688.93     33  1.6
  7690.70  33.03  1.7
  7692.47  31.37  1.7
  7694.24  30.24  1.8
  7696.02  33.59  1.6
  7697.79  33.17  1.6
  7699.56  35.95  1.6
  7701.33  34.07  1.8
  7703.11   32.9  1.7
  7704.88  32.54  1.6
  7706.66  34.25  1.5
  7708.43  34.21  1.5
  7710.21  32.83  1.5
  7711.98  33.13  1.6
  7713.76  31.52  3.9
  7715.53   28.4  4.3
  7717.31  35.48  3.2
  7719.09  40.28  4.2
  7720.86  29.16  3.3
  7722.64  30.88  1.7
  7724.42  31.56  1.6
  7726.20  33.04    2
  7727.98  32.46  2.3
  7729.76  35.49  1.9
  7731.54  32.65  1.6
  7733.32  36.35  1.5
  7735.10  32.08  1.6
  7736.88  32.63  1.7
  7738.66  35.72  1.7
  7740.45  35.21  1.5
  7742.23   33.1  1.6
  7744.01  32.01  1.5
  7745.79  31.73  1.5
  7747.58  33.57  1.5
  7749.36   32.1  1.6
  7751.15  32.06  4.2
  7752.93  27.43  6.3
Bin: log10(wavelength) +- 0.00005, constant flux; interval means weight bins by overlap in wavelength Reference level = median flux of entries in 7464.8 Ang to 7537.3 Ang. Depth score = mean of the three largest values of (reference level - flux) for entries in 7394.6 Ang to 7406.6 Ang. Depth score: 3.1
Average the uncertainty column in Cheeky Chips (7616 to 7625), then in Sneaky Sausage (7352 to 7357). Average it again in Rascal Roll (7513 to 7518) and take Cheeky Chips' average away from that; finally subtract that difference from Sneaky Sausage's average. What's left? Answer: 2.4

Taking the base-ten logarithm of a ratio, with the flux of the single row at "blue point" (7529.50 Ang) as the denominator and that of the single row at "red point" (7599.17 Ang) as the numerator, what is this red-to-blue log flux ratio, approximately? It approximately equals 0.012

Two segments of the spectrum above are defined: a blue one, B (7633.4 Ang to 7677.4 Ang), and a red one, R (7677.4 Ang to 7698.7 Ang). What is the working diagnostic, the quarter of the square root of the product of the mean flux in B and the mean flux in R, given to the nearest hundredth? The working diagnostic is 8.35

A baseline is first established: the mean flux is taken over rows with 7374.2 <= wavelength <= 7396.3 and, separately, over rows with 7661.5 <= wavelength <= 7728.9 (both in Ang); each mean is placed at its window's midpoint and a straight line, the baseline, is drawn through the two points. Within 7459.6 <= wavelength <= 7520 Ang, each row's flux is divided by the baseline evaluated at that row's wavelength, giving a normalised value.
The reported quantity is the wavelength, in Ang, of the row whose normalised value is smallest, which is 7496.63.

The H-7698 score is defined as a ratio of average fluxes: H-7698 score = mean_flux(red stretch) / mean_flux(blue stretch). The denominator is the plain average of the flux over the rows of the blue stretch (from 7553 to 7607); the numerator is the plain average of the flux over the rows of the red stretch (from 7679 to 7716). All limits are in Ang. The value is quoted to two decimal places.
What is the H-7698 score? 1.05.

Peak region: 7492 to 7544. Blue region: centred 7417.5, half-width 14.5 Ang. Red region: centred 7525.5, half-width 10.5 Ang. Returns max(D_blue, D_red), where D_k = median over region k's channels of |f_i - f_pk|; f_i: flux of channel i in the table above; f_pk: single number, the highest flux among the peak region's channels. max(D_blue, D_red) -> 6.2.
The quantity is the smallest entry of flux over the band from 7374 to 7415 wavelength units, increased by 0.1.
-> 26.7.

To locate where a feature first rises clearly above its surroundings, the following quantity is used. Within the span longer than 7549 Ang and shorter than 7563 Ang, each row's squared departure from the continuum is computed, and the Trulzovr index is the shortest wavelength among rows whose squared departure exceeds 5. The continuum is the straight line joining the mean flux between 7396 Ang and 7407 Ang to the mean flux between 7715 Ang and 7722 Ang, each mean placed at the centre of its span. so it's 7555.55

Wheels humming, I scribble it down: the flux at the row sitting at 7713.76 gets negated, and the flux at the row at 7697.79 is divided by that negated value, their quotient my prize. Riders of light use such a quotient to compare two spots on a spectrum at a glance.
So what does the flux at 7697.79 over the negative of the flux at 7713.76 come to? -1.05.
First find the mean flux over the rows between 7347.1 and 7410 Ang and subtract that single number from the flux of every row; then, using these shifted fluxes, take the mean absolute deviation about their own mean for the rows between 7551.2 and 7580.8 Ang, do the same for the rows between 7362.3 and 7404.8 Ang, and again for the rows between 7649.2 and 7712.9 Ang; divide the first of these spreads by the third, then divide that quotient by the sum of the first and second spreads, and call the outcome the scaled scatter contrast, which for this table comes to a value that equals 0.34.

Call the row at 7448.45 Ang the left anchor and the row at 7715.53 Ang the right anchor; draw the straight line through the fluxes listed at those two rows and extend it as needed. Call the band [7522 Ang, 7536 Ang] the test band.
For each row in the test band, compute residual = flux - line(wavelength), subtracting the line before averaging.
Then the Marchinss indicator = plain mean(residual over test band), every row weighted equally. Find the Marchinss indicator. -0.1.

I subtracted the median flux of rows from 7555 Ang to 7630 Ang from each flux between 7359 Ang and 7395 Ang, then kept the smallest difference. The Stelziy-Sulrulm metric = -4.6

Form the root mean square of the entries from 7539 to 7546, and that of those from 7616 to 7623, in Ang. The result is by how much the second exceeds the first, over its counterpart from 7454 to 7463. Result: -0.07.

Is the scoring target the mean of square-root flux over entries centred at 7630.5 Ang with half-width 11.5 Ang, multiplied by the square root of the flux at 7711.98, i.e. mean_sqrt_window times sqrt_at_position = 32.9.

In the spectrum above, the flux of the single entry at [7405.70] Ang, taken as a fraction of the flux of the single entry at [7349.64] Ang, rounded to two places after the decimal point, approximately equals 1.01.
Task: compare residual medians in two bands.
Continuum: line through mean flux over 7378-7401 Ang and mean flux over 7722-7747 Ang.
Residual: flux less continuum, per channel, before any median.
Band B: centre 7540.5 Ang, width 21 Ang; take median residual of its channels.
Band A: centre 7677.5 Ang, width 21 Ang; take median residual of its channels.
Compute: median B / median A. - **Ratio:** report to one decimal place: 1.2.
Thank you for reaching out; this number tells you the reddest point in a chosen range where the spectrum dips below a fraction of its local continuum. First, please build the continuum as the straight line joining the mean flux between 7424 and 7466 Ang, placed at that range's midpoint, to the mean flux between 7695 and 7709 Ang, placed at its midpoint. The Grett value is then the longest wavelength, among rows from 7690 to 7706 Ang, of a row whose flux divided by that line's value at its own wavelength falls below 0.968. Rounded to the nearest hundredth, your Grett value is 7704.88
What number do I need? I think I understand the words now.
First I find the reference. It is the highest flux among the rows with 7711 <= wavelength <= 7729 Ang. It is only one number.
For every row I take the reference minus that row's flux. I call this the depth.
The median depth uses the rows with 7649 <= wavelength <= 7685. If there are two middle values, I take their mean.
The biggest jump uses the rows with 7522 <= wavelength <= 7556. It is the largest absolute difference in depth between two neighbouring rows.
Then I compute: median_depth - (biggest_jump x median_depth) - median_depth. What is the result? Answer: -53.0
